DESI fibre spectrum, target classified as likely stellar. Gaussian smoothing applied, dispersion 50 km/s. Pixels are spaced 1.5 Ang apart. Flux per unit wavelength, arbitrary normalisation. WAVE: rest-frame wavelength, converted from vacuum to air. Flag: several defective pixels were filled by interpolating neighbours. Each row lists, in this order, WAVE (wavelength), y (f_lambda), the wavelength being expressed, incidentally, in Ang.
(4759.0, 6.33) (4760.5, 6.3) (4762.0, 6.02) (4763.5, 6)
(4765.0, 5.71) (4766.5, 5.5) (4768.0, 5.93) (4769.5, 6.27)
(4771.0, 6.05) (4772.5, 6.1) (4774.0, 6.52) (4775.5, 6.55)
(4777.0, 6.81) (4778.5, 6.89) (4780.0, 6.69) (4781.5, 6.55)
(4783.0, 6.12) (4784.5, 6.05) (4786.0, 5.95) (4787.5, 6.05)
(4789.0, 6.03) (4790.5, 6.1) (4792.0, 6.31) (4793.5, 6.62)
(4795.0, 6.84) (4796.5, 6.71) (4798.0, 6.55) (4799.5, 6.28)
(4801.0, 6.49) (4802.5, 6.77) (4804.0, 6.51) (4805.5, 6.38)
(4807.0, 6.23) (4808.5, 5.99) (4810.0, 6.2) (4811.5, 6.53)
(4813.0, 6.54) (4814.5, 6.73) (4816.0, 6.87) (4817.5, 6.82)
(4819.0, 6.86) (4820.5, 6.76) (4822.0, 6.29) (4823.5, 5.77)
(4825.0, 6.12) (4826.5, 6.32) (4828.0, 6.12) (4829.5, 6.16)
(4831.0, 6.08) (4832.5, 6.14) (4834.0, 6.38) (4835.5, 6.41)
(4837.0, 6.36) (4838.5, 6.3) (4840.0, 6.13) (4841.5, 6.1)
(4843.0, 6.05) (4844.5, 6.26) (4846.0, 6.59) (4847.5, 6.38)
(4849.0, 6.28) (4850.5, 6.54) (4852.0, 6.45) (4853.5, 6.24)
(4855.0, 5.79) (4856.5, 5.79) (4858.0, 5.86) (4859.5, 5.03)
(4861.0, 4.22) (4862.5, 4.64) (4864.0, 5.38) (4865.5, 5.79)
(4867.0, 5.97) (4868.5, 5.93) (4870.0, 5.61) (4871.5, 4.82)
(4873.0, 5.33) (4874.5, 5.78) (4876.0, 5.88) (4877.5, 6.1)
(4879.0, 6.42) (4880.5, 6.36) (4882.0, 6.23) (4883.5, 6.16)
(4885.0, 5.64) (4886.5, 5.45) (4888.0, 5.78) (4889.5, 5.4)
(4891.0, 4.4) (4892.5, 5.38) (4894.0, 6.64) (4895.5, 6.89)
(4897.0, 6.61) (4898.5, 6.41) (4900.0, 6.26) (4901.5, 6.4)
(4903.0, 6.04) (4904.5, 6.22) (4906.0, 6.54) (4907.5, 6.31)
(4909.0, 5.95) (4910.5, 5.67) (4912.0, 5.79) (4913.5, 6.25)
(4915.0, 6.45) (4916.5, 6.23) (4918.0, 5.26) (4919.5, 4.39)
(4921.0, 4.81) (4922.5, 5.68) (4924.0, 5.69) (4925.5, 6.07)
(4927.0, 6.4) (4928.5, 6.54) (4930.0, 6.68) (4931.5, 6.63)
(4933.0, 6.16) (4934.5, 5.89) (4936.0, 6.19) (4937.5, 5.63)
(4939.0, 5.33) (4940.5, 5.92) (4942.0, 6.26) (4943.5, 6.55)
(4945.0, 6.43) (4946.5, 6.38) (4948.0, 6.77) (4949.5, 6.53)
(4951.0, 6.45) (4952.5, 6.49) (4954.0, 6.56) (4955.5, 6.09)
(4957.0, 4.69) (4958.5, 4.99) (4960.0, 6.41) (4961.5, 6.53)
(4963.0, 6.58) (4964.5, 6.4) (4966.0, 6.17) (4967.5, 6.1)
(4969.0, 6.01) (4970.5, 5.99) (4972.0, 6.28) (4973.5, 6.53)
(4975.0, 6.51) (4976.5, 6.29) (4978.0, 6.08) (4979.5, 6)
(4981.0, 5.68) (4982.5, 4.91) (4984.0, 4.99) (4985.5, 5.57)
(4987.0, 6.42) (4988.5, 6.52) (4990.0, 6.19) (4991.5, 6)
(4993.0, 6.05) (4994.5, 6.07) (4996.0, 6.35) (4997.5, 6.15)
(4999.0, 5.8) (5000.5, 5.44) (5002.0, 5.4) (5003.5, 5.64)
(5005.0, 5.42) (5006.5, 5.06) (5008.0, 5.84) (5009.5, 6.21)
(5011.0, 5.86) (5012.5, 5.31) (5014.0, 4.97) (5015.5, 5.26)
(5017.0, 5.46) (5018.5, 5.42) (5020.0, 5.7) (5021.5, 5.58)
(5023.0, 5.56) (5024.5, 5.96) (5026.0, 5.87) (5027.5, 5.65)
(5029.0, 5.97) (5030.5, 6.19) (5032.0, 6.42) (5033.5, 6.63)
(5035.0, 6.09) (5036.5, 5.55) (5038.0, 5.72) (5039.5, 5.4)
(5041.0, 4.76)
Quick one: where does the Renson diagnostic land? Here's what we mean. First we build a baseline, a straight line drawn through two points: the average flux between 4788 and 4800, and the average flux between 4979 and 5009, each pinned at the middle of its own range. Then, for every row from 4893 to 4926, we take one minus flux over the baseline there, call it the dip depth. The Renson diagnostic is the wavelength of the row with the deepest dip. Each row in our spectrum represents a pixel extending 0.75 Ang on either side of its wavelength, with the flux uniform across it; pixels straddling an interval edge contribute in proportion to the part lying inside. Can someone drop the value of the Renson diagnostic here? 4919.5 Ang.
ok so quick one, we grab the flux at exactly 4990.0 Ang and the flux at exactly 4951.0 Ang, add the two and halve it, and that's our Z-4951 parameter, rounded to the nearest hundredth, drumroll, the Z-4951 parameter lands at 6.32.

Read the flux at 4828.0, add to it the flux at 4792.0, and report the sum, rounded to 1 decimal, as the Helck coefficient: 12.4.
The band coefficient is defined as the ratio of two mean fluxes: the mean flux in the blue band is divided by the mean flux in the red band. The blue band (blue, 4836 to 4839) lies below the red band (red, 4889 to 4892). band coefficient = 1.29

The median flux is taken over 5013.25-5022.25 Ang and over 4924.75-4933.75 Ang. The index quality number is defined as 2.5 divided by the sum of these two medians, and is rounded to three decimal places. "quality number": 0.210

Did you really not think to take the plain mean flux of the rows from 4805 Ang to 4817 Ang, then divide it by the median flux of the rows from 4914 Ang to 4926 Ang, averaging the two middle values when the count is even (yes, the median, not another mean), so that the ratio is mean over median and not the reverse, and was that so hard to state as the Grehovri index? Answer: 1.13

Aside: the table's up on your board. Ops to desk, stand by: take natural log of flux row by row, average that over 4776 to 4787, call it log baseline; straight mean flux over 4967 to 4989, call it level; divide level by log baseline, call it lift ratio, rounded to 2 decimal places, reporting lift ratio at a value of 3.22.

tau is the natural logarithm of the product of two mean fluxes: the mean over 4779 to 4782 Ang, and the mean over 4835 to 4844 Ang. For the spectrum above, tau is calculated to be 3.72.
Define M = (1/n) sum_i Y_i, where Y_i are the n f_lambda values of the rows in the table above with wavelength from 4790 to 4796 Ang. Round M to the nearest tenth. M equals 6.5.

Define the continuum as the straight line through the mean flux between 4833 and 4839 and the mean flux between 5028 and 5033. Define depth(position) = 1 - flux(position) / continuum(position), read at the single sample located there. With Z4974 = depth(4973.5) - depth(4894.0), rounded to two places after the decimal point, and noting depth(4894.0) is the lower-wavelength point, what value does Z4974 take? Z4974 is 0.01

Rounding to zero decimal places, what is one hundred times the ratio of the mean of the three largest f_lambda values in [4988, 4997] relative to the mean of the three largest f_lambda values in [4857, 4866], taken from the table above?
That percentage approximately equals 112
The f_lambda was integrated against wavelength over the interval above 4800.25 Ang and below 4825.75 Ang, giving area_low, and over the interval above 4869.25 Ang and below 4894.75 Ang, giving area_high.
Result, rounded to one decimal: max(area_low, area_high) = 164.8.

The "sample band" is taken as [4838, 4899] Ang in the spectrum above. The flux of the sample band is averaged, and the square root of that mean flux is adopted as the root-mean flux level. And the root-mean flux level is 2.42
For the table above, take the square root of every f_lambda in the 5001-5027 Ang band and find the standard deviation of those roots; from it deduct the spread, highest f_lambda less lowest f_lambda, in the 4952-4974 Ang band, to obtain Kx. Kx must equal -1.82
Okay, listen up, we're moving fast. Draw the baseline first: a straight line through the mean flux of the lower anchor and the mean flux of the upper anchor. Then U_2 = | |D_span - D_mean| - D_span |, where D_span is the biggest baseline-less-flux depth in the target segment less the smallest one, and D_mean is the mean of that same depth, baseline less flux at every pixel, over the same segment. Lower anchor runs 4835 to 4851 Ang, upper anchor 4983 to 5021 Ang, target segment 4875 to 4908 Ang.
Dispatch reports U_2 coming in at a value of 0.06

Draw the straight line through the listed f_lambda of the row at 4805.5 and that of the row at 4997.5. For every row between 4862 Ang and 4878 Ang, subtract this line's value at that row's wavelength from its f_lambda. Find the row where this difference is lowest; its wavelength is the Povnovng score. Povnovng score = 4862.5 Ang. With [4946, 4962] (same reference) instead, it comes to 4957.0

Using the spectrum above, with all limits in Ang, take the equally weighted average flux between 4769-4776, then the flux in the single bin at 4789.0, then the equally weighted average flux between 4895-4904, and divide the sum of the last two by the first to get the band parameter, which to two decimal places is 1.98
